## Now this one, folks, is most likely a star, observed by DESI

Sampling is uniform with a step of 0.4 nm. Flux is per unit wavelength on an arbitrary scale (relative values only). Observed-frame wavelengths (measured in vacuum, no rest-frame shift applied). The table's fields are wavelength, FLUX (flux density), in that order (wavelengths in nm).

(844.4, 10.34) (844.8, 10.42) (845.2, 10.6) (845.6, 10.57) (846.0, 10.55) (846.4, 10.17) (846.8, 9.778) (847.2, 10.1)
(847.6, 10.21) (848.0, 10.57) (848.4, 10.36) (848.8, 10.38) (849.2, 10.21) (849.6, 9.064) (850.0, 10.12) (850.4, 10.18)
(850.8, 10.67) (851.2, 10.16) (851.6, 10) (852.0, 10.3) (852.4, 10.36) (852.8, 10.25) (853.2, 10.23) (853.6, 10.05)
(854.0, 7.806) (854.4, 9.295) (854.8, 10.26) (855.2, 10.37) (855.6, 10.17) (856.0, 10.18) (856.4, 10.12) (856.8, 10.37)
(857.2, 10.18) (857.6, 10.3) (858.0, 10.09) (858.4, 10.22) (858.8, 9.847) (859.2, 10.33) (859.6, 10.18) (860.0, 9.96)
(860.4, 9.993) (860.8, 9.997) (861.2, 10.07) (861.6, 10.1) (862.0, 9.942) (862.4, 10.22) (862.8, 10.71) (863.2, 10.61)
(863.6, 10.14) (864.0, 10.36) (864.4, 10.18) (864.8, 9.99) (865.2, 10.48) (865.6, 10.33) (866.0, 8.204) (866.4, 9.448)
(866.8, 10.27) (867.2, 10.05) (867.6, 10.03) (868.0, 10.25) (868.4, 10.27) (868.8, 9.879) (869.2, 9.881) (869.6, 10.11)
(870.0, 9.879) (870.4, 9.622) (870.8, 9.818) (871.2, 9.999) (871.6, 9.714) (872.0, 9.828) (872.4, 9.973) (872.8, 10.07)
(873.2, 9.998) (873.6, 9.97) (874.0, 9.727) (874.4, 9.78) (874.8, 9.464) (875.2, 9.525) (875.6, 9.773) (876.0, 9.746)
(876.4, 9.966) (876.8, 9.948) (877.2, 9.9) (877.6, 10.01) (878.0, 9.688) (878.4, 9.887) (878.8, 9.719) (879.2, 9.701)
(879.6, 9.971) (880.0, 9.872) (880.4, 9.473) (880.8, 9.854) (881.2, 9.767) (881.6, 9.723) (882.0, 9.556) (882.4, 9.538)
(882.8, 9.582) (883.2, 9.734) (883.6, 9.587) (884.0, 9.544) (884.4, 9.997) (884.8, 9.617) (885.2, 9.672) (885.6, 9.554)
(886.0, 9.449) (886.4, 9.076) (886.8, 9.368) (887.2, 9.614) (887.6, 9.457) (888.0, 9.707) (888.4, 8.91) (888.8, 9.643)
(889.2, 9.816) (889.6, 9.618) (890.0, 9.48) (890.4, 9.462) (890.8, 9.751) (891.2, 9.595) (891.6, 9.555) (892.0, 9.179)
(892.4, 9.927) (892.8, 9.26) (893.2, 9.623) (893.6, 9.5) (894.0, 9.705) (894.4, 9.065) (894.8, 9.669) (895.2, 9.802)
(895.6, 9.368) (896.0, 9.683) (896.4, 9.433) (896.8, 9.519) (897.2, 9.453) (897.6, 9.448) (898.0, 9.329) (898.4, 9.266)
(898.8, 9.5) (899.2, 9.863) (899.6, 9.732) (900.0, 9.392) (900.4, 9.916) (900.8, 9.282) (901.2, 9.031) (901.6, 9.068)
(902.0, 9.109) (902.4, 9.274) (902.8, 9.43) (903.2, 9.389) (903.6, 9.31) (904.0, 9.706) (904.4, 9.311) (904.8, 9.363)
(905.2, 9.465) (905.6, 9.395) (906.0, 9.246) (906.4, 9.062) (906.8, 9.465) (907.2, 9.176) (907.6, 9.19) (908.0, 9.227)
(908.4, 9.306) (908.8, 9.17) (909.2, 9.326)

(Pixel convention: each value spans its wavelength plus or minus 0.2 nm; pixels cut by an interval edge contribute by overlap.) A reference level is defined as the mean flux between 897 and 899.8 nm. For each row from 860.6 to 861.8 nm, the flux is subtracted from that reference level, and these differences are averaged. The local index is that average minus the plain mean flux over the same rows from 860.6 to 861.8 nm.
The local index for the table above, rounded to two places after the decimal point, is -10.60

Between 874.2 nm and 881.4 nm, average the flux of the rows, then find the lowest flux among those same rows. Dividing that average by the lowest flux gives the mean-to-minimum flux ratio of 1.03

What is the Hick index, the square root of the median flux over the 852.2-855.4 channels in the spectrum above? 3.20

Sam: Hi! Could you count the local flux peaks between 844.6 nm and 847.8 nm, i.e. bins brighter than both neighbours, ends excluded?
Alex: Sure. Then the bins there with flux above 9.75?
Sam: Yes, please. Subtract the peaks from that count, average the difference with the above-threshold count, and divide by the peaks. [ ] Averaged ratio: 7.5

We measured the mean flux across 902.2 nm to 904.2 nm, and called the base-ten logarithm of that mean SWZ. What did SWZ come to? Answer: 0.97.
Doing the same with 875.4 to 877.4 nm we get 0.99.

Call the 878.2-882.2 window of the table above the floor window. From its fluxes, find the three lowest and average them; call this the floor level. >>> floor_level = 9.6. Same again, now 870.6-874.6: 9.7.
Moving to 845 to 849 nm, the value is 10.0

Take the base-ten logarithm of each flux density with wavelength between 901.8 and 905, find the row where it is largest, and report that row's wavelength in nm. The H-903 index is 904.0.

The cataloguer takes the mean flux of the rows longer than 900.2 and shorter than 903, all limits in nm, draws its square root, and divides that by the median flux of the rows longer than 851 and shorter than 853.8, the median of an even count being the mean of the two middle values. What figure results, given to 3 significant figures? 0.298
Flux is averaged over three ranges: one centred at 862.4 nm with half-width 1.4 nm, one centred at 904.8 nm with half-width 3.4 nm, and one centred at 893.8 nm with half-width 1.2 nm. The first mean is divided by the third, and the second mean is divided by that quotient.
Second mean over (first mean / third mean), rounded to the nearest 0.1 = 8.6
